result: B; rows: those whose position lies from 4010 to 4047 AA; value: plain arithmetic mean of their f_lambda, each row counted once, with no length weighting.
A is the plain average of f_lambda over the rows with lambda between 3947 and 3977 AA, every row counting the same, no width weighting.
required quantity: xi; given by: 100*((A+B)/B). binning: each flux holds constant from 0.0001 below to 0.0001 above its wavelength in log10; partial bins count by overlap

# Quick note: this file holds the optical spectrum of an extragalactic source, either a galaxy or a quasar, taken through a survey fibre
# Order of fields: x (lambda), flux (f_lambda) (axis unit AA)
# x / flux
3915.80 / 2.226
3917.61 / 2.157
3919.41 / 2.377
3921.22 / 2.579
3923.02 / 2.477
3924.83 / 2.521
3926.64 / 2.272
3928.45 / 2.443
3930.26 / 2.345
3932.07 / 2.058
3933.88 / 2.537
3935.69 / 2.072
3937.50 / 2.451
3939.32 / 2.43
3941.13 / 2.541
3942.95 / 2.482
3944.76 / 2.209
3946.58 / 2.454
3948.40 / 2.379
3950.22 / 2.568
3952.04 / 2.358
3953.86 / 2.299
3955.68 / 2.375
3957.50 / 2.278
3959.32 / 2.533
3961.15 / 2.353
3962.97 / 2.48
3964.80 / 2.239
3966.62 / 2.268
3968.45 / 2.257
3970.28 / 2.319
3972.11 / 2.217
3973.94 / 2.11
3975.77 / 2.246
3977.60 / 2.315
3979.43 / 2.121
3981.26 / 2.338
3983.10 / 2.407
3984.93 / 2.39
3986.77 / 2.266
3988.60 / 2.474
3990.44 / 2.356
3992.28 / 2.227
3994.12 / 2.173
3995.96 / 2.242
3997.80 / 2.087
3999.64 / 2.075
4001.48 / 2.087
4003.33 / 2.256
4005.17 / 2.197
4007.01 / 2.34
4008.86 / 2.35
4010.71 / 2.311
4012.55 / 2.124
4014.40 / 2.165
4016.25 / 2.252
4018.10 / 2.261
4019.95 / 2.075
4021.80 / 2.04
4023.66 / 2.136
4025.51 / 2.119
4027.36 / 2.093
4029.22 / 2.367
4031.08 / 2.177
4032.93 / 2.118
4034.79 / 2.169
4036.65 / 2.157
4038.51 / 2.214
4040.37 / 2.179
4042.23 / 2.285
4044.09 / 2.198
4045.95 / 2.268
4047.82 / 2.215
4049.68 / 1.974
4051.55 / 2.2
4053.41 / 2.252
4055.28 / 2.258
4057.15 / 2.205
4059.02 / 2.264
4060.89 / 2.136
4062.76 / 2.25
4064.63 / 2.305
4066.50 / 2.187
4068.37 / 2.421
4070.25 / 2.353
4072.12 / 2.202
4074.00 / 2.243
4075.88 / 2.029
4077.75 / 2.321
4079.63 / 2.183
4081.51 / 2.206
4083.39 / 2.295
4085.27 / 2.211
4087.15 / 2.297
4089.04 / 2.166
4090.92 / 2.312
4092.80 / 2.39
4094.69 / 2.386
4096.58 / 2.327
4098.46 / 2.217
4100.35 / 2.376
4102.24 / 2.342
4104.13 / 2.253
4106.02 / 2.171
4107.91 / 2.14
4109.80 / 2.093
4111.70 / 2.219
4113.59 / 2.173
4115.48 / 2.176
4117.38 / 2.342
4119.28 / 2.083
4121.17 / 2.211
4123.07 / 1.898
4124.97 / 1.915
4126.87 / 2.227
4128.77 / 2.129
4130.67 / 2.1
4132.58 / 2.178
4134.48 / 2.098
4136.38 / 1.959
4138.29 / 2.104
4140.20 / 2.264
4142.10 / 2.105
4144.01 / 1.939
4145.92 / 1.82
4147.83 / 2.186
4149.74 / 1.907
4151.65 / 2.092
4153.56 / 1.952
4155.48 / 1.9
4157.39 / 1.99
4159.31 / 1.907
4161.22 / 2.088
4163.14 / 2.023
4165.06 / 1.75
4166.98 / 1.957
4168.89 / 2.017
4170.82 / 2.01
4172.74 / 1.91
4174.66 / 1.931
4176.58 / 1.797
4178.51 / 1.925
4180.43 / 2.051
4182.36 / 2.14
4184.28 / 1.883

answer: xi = 207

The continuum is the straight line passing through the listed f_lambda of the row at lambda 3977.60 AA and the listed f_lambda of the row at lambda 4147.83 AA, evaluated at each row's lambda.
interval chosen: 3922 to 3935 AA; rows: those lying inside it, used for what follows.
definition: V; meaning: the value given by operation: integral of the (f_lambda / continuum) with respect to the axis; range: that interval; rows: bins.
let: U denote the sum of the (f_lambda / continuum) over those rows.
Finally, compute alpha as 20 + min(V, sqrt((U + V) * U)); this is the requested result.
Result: 32.0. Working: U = 7.1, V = 13.1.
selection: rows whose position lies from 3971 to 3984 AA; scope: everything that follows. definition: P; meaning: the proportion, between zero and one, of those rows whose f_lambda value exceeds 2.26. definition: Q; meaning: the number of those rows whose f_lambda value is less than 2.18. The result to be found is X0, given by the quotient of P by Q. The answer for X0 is 0.21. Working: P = 0.43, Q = 2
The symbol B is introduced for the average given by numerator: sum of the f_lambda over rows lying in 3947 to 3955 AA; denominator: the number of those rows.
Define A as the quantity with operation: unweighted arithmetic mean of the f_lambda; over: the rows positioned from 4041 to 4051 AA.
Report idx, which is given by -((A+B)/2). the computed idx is -2.29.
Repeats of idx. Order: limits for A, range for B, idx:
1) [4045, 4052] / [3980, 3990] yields -2.27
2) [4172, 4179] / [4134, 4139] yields -1.97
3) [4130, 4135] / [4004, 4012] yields -2.21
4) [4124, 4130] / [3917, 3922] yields -2.23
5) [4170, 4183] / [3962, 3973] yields -2.13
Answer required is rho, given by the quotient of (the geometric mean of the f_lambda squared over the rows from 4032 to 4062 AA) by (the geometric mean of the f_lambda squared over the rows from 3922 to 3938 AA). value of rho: 0.87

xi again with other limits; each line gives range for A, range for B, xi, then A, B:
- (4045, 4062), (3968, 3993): 196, 2.20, 2.29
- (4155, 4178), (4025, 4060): 188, 1.94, 2.20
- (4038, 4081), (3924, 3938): 195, 2.22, 2.34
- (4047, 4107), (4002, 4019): 200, 2.25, 2.25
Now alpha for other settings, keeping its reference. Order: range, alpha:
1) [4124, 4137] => 31.2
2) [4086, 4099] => 32.2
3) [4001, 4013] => 31.3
